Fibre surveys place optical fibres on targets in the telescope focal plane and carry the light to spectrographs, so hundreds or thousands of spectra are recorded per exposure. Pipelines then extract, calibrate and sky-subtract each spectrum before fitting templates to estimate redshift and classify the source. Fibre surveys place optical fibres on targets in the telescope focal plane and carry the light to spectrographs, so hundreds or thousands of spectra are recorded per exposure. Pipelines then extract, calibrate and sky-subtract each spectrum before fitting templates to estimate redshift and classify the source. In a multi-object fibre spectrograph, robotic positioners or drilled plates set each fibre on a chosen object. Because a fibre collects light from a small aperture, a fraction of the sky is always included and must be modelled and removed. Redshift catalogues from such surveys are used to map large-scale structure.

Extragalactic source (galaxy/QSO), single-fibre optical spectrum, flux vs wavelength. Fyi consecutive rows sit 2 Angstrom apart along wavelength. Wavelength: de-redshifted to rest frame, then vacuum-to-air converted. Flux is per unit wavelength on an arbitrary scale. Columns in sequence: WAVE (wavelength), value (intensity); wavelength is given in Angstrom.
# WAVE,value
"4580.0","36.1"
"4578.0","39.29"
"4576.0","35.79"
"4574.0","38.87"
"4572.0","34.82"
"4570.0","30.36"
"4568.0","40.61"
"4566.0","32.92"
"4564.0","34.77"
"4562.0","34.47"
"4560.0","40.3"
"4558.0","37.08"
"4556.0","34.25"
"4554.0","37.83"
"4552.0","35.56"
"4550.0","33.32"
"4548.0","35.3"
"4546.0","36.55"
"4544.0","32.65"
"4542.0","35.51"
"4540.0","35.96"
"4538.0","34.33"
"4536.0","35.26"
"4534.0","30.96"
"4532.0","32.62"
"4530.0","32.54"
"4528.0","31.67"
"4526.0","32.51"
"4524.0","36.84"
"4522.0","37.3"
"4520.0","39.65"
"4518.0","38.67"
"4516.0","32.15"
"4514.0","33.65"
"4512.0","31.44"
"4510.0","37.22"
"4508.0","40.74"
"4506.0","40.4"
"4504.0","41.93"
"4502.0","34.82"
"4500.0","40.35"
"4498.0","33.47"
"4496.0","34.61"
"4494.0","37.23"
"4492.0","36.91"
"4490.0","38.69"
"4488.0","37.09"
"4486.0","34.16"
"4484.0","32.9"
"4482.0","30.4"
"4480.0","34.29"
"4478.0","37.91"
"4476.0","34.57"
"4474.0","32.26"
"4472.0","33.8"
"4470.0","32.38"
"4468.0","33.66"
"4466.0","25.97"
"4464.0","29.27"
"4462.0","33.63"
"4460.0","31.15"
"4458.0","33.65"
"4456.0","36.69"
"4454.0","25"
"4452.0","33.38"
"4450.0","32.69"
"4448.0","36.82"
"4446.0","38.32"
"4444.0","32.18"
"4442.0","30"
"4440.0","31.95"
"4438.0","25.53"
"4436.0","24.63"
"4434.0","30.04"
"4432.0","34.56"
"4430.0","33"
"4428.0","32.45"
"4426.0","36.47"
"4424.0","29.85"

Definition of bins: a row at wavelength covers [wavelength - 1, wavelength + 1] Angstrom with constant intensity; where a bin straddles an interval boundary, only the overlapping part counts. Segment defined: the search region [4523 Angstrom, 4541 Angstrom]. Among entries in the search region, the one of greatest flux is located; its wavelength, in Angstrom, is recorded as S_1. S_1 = 4524.0 Angstrom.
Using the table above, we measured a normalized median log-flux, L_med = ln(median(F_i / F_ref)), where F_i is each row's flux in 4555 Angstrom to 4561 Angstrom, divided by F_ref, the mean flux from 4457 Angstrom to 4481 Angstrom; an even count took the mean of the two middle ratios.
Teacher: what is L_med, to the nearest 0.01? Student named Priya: 0.13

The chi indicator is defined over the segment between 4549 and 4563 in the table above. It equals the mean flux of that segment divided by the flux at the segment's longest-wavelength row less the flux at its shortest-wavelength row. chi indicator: 31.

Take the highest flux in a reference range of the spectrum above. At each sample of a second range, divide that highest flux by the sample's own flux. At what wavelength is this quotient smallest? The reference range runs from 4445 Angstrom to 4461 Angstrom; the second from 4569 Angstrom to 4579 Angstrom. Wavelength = 4578.0 Angstrom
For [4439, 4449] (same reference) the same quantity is 4446.0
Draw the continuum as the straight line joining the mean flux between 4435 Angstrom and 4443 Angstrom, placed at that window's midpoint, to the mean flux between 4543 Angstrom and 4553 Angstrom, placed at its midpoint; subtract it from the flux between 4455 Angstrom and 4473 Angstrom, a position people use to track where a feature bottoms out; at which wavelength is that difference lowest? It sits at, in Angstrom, 4466.0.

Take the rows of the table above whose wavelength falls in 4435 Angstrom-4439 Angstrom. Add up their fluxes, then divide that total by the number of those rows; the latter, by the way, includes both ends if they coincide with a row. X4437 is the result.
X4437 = 25.1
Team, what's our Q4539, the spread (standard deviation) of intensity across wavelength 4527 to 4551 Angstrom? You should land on 1.8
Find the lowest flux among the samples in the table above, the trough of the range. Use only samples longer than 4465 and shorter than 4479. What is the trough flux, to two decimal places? 25.97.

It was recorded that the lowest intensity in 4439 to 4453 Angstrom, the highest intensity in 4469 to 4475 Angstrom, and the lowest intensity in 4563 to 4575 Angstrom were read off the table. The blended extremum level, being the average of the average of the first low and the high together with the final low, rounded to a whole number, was 31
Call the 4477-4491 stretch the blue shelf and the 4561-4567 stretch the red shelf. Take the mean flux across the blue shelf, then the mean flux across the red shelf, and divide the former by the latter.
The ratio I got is 1.03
